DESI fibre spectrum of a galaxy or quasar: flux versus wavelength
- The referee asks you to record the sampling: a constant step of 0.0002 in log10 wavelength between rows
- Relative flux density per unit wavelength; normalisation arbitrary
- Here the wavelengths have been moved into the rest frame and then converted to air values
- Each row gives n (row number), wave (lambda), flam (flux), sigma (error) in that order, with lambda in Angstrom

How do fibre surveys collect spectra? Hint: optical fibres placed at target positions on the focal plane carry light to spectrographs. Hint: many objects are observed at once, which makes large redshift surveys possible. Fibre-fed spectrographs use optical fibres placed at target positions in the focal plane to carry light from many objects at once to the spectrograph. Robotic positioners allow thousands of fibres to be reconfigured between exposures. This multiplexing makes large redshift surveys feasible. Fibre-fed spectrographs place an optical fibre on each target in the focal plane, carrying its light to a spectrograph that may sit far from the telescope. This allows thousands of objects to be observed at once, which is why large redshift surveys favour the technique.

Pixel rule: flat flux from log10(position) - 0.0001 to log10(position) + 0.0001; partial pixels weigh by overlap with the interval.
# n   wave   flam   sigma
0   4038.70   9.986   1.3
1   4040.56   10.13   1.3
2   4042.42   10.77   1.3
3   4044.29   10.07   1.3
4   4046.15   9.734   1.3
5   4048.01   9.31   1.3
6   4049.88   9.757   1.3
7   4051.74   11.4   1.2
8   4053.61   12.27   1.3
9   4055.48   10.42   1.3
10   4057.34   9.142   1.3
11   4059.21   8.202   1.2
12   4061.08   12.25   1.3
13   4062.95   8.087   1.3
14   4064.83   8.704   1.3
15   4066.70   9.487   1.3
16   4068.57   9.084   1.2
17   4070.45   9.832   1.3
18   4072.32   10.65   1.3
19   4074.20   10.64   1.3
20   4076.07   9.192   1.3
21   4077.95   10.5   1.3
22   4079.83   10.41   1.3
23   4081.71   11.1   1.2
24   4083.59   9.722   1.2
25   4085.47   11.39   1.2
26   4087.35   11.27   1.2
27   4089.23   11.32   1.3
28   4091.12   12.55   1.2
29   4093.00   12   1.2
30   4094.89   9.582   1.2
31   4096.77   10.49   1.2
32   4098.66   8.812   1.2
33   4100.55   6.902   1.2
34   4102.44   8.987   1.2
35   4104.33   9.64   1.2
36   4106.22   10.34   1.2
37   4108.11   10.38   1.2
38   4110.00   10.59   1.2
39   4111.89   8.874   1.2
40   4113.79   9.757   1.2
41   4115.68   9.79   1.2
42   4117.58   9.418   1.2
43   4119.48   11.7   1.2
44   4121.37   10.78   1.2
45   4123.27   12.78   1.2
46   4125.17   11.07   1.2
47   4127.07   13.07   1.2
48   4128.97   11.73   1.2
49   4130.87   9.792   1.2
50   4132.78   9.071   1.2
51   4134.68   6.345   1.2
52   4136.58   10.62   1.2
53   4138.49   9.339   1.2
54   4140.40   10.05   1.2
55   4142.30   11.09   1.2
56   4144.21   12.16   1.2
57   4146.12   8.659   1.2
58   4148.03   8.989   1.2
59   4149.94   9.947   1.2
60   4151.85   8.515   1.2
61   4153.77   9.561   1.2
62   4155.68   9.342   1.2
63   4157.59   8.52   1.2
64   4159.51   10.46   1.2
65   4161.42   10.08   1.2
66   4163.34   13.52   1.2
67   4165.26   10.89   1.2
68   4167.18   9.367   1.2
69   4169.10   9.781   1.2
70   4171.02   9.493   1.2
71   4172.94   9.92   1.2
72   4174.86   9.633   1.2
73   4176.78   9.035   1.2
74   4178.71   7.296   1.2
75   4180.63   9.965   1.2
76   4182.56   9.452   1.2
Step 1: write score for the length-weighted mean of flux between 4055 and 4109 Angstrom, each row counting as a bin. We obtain 10.0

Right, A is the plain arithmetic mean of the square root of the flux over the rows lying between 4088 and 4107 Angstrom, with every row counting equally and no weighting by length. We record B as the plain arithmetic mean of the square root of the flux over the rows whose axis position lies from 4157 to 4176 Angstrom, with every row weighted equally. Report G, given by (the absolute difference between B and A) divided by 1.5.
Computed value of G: 0.01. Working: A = 3.16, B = 3.18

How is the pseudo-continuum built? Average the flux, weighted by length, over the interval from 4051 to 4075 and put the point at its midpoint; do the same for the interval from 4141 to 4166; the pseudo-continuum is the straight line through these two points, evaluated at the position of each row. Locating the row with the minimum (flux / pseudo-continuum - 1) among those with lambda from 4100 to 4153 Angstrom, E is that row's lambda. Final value 4134.68 Angstrom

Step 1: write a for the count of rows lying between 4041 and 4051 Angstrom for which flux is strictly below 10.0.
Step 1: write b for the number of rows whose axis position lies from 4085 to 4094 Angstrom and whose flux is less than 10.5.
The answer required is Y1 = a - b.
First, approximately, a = 3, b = 0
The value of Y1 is 3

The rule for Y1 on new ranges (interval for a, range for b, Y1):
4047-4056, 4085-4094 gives 2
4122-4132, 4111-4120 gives -3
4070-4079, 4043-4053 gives -2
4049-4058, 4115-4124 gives 0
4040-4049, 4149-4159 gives -3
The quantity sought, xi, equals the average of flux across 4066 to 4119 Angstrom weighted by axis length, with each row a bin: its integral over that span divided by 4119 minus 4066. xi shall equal 10.1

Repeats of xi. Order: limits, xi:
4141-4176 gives 10.0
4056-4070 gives 9.3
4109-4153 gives 10.2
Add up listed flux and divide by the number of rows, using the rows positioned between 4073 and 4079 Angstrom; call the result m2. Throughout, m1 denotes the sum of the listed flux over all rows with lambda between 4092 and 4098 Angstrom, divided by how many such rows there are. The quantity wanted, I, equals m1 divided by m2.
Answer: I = 1.06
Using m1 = 10.69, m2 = 10.1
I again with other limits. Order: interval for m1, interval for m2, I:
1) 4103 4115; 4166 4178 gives 1.04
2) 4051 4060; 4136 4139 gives 1.03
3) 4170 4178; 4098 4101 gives 1.21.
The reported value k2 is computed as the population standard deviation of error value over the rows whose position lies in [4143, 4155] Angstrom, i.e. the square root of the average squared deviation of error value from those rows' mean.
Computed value 0.000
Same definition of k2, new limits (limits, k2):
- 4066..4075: 0.040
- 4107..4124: 0.000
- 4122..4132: 0.000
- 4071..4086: 0.048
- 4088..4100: 0.037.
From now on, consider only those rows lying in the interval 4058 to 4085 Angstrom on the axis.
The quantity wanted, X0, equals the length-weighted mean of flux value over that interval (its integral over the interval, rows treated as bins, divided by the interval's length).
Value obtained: 9.87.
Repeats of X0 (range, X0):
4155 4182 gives 9.81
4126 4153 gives 9.95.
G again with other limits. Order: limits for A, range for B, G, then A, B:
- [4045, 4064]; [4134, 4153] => 0.05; 3.16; 3.08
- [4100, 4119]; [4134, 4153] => 0.01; 3.07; 3.08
